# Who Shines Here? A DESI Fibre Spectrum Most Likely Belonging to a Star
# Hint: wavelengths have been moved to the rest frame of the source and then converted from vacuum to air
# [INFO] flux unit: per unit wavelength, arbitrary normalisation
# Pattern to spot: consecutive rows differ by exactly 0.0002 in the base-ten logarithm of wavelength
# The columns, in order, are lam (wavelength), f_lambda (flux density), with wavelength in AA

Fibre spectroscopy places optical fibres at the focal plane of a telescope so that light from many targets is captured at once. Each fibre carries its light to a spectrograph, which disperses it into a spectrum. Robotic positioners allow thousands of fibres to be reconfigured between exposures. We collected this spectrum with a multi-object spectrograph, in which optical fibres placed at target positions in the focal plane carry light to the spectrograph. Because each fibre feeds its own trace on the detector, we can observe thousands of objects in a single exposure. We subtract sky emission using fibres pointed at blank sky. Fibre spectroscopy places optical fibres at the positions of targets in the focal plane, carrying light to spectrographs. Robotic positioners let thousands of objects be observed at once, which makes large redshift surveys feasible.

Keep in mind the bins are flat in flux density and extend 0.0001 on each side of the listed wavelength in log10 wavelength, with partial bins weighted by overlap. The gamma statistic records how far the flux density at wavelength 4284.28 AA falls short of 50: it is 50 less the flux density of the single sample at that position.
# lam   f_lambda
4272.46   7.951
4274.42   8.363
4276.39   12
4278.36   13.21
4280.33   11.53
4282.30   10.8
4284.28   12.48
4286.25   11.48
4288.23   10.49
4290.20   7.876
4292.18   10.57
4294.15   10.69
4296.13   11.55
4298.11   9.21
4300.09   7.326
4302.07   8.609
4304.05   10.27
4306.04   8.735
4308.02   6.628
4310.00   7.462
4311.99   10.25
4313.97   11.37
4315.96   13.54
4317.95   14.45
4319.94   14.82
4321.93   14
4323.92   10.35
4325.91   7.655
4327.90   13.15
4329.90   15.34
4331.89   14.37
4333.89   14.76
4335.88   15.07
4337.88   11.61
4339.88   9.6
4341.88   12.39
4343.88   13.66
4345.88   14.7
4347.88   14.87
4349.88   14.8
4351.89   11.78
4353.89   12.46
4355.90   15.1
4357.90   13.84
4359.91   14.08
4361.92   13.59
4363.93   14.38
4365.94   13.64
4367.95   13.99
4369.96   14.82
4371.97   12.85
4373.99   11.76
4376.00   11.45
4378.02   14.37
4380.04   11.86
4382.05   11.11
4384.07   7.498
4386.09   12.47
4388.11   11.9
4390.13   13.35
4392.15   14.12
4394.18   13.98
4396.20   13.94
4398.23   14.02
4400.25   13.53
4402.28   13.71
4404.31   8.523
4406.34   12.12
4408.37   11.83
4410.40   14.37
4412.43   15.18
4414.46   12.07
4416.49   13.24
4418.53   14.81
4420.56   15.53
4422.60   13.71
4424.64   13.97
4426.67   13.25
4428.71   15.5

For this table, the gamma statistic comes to 37.5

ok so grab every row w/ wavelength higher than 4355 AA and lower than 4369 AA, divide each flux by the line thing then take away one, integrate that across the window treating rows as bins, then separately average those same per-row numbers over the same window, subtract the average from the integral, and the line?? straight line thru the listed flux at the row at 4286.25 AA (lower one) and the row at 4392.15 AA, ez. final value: 0.7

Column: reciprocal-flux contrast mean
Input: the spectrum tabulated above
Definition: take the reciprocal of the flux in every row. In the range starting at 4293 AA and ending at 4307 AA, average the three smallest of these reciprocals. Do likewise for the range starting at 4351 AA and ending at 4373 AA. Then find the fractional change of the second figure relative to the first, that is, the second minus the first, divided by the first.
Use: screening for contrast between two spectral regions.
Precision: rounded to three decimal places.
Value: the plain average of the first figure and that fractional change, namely -0.088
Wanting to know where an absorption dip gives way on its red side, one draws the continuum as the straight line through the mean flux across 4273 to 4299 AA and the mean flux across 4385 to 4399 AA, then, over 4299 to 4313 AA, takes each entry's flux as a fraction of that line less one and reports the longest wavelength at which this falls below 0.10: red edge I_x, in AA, 4311.99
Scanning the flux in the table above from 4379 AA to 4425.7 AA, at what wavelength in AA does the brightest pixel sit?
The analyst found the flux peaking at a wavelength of 4420.56 AA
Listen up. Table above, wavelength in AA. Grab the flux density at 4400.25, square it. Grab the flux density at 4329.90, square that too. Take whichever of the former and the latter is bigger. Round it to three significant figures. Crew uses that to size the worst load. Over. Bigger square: 235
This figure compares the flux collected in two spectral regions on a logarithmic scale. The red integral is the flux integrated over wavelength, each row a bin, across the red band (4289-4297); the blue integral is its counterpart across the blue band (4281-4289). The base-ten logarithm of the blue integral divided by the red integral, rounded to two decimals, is 0.05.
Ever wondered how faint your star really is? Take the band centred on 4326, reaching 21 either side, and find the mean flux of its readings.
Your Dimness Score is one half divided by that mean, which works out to 0.041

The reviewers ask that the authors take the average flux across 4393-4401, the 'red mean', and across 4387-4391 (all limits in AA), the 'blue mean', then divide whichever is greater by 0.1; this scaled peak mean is 139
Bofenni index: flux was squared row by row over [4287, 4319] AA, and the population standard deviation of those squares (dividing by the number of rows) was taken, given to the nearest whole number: 44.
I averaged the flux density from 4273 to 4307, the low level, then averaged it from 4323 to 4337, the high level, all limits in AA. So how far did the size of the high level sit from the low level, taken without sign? 2.7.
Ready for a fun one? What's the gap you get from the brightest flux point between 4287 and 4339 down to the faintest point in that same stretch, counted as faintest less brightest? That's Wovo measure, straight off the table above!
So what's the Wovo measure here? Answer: -8.7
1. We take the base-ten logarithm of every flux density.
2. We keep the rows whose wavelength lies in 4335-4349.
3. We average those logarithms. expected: 1.11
